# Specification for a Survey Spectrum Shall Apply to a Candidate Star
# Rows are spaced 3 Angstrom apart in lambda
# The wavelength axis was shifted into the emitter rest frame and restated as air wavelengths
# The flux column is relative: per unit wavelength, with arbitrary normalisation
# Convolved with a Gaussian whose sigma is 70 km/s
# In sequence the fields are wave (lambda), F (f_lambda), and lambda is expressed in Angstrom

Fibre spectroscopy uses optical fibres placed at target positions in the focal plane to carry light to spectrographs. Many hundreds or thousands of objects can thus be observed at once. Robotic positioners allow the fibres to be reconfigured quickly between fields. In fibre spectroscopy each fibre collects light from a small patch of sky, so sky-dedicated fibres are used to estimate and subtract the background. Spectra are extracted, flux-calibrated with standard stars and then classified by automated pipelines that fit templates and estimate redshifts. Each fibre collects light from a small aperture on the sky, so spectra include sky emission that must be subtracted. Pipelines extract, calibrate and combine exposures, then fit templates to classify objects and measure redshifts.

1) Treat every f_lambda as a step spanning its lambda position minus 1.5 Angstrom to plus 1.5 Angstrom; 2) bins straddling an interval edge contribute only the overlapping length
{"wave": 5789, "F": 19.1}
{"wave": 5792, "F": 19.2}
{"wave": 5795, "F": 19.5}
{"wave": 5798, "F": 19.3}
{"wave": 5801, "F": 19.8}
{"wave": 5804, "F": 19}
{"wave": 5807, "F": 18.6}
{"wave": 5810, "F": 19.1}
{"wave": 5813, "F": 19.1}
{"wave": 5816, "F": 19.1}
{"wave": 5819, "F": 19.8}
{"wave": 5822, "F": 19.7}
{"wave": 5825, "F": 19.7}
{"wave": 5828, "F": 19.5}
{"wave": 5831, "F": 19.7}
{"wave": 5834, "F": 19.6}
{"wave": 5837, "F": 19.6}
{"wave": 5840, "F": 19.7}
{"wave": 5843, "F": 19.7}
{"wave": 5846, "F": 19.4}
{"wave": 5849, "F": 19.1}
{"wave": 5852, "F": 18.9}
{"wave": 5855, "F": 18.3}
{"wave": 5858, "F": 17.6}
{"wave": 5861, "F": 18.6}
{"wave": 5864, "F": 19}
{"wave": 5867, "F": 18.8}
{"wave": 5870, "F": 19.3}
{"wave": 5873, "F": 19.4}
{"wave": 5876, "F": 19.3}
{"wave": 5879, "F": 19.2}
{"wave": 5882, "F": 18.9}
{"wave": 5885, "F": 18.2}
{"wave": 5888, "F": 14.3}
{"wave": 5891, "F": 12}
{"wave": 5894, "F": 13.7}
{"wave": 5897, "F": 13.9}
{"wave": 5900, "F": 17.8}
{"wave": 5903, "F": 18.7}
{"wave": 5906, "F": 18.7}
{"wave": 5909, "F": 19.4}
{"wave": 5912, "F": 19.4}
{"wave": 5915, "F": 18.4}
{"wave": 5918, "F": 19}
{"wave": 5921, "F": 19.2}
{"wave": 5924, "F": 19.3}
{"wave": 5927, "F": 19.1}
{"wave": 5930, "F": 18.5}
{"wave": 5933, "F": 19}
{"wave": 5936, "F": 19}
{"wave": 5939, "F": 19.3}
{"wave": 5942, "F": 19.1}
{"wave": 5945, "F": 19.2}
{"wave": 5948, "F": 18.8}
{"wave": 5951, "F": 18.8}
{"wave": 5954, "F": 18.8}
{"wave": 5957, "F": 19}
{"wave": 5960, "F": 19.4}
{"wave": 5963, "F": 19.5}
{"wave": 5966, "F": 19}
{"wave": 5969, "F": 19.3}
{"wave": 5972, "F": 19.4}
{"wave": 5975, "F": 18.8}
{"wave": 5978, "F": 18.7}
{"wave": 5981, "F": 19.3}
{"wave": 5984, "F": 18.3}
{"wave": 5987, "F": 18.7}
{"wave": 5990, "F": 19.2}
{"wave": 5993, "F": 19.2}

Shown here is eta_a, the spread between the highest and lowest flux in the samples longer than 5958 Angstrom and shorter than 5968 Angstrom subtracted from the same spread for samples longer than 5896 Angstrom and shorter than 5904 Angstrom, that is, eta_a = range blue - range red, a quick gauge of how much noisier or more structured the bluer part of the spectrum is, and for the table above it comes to 4.3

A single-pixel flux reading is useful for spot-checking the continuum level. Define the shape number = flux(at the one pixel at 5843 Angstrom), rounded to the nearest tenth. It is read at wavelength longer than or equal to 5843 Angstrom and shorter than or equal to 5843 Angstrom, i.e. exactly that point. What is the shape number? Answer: 19.7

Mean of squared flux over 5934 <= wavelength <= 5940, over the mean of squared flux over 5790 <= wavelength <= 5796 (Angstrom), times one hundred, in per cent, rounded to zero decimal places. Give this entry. 98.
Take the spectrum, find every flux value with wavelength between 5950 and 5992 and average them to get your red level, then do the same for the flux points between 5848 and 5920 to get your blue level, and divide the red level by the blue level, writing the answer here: 1.062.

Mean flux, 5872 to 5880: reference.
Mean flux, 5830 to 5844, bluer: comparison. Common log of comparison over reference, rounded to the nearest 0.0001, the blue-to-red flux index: 0.0080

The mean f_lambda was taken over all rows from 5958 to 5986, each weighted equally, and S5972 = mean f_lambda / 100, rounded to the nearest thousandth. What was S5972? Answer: 0.191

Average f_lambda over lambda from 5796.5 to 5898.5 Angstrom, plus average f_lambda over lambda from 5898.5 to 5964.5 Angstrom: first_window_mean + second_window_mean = 37.5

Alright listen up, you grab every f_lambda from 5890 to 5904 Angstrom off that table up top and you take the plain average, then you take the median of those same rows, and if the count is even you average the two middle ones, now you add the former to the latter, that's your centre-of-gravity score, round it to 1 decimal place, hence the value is 29.1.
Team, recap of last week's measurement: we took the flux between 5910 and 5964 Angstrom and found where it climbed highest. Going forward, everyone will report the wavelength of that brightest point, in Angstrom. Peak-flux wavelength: 5963 Angstrom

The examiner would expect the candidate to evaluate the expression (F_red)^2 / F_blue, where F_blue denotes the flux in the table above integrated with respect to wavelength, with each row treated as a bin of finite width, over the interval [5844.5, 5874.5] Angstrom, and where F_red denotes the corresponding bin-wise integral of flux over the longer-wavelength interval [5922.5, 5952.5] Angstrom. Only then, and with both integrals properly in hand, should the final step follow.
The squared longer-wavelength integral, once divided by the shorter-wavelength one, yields 575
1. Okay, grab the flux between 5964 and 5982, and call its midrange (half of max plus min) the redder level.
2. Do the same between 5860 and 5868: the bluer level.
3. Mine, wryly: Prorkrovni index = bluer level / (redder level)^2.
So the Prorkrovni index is 0.0518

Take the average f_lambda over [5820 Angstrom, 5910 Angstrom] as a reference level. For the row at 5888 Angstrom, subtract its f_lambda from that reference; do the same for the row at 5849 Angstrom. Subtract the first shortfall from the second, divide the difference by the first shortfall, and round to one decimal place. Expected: -1.2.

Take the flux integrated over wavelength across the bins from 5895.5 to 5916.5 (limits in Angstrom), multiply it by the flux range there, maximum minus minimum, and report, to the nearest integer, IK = 2084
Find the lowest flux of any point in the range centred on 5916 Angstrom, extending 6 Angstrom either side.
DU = 18.4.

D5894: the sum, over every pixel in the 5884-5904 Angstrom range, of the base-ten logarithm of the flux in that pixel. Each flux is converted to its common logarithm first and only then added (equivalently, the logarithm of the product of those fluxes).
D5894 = 8.30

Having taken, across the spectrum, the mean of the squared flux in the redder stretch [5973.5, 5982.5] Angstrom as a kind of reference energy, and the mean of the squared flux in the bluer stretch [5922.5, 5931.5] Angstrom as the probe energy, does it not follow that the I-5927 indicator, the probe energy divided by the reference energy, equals 1.00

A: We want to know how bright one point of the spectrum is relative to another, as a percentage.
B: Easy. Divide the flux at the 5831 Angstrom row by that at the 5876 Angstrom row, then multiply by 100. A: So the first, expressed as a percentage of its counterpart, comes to 102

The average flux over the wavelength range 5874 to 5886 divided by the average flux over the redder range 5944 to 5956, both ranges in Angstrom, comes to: 1.00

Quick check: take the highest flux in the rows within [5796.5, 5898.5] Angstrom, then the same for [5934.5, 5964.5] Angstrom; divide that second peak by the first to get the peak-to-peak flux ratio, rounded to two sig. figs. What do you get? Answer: 0.98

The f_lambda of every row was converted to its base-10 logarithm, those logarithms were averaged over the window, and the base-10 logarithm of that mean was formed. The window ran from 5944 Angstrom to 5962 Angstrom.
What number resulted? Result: 0.1068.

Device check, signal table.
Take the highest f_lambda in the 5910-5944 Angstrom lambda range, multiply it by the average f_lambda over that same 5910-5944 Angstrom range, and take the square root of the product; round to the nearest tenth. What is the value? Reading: 19.2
